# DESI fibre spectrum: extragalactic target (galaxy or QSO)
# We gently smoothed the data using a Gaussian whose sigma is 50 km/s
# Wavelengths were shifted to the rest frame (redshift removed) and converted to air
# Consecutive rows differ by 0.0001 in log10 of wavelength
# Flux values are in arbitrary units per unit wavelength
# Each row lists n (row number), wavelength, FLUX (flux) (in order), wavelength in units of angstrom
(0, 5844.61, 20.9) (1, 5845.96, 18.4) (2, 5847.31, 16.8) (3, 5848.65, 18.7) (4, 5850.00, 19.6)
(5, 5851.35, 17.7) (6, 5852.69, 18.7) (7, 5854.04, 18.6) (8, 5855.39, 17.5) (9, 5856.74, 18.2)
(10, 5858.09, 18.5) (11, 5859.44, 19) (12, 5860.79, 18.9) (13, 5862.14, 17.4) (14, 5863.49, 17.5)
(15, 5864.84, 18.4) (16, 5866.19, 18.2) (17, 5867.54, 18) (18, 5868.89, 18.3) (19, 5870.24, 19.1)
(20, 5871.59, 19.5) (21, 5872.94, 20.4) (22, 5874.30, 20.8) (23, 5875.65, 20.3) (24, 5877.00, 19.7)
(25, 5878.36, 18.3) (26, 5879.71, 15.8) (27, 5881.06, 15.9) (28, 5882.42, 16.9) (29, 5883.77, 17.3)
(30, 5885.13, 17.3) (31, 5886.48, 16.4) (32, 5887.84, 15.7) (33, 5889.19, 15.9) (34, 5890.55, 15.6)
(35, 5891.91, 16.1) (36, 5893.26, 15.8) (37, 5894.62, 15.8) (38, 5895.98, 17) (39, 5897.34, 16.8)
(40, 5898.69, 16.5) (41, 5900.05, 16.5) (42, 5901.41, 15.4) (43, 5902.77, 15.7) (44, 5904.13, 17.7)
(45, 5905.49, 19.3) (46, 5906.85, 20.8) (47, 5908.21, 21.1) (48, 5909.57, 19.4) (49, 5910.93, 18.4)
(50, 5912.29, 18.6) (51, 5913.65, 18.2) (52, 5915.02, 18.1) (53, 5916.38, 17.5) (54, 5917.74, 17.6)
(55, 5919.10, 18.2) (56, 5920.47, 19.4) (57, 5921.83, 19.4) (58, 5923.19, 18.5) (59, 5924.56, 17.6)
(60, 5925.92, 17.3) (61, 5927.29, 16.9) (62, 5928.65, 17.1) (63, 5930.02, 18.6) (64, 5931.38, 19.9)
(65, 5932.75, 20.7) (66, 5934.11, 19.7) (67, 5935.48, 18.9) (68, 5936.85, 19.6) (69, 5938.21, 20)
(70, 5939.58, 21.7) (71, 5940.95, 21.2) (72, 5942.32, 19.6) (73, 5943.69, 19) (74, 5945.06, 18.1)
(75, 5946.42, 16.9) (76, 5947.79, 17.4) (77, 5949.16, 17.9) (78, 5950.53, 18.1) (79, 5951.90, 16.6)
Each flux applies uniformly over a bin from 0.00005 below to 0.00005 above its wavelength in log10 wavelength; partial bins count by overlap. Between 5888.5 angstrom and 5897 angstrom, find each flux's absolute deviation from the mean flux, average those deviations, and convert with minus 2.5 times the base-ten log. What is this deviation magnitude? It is 1.2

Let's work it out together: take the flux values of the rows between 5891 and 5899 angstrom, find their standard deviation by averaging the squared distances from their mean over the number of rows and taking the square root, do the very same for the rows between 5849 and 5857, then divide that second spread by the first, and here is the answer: 1.5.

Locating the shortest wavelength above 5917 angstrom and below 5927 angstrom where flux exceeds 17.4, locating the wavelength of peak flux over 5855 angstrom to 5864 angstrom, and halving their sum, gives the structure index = 5888.6 angstrom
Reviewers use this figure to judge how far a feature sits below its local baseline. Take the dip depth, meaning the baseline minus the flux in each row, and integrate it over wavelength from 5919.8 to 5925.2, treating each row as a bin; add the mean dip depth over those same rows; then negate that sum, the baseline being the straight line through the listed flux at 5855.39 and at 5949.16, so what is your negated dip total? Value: 6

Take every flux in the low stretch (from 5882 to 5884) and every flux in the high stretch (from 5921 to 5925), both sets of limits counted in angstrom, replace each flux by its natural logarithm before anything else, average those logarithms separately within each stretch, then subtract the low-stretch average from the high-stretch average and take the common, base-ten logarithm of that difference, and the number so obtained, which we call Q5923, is -1.11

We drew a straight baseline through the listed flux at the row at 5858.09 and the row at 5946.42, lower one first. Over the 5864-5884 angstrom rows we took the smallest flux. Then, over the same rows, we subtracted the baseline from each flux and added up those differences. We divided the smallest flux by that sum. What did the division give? 4.2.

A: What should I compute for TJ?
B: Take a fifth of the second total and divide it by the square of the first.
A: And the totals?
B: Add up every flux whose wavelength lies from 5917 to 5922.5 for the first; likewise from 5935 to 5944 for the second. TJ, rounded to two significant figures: 0.0050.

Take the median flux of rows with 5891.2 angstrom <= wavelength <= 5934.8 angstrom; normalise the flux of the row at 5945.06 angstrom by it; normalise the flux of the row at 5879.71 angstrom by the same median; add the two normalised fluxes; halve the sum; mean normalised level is 0.95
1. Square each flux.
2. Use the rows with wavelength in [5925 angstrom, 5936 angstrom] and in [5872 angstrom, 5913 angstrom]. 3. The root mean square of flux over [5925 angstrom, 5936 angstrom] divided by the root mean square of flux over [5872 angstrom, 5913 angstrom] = 1.06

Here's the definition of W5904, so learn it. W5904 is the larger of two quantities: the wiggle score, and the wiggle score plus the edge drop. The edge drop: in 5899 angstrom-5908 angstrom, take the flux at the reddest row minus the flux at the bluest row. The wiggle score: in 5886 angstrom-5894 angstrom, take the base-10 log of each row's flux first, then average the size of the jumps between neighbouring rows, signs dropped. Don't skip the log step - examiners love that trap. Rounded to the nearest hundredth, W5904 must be 4.31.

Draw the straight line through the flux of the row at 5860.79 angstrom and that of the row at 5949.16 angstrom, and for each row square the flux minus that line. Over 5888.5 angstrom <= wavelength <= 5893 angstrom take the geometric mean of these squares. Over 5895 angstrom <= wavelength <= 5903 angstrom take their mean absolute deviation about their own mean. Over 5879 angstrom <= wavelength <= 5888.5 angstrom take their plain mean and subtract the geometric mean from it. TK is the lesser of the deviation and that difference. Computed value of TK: -2.1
